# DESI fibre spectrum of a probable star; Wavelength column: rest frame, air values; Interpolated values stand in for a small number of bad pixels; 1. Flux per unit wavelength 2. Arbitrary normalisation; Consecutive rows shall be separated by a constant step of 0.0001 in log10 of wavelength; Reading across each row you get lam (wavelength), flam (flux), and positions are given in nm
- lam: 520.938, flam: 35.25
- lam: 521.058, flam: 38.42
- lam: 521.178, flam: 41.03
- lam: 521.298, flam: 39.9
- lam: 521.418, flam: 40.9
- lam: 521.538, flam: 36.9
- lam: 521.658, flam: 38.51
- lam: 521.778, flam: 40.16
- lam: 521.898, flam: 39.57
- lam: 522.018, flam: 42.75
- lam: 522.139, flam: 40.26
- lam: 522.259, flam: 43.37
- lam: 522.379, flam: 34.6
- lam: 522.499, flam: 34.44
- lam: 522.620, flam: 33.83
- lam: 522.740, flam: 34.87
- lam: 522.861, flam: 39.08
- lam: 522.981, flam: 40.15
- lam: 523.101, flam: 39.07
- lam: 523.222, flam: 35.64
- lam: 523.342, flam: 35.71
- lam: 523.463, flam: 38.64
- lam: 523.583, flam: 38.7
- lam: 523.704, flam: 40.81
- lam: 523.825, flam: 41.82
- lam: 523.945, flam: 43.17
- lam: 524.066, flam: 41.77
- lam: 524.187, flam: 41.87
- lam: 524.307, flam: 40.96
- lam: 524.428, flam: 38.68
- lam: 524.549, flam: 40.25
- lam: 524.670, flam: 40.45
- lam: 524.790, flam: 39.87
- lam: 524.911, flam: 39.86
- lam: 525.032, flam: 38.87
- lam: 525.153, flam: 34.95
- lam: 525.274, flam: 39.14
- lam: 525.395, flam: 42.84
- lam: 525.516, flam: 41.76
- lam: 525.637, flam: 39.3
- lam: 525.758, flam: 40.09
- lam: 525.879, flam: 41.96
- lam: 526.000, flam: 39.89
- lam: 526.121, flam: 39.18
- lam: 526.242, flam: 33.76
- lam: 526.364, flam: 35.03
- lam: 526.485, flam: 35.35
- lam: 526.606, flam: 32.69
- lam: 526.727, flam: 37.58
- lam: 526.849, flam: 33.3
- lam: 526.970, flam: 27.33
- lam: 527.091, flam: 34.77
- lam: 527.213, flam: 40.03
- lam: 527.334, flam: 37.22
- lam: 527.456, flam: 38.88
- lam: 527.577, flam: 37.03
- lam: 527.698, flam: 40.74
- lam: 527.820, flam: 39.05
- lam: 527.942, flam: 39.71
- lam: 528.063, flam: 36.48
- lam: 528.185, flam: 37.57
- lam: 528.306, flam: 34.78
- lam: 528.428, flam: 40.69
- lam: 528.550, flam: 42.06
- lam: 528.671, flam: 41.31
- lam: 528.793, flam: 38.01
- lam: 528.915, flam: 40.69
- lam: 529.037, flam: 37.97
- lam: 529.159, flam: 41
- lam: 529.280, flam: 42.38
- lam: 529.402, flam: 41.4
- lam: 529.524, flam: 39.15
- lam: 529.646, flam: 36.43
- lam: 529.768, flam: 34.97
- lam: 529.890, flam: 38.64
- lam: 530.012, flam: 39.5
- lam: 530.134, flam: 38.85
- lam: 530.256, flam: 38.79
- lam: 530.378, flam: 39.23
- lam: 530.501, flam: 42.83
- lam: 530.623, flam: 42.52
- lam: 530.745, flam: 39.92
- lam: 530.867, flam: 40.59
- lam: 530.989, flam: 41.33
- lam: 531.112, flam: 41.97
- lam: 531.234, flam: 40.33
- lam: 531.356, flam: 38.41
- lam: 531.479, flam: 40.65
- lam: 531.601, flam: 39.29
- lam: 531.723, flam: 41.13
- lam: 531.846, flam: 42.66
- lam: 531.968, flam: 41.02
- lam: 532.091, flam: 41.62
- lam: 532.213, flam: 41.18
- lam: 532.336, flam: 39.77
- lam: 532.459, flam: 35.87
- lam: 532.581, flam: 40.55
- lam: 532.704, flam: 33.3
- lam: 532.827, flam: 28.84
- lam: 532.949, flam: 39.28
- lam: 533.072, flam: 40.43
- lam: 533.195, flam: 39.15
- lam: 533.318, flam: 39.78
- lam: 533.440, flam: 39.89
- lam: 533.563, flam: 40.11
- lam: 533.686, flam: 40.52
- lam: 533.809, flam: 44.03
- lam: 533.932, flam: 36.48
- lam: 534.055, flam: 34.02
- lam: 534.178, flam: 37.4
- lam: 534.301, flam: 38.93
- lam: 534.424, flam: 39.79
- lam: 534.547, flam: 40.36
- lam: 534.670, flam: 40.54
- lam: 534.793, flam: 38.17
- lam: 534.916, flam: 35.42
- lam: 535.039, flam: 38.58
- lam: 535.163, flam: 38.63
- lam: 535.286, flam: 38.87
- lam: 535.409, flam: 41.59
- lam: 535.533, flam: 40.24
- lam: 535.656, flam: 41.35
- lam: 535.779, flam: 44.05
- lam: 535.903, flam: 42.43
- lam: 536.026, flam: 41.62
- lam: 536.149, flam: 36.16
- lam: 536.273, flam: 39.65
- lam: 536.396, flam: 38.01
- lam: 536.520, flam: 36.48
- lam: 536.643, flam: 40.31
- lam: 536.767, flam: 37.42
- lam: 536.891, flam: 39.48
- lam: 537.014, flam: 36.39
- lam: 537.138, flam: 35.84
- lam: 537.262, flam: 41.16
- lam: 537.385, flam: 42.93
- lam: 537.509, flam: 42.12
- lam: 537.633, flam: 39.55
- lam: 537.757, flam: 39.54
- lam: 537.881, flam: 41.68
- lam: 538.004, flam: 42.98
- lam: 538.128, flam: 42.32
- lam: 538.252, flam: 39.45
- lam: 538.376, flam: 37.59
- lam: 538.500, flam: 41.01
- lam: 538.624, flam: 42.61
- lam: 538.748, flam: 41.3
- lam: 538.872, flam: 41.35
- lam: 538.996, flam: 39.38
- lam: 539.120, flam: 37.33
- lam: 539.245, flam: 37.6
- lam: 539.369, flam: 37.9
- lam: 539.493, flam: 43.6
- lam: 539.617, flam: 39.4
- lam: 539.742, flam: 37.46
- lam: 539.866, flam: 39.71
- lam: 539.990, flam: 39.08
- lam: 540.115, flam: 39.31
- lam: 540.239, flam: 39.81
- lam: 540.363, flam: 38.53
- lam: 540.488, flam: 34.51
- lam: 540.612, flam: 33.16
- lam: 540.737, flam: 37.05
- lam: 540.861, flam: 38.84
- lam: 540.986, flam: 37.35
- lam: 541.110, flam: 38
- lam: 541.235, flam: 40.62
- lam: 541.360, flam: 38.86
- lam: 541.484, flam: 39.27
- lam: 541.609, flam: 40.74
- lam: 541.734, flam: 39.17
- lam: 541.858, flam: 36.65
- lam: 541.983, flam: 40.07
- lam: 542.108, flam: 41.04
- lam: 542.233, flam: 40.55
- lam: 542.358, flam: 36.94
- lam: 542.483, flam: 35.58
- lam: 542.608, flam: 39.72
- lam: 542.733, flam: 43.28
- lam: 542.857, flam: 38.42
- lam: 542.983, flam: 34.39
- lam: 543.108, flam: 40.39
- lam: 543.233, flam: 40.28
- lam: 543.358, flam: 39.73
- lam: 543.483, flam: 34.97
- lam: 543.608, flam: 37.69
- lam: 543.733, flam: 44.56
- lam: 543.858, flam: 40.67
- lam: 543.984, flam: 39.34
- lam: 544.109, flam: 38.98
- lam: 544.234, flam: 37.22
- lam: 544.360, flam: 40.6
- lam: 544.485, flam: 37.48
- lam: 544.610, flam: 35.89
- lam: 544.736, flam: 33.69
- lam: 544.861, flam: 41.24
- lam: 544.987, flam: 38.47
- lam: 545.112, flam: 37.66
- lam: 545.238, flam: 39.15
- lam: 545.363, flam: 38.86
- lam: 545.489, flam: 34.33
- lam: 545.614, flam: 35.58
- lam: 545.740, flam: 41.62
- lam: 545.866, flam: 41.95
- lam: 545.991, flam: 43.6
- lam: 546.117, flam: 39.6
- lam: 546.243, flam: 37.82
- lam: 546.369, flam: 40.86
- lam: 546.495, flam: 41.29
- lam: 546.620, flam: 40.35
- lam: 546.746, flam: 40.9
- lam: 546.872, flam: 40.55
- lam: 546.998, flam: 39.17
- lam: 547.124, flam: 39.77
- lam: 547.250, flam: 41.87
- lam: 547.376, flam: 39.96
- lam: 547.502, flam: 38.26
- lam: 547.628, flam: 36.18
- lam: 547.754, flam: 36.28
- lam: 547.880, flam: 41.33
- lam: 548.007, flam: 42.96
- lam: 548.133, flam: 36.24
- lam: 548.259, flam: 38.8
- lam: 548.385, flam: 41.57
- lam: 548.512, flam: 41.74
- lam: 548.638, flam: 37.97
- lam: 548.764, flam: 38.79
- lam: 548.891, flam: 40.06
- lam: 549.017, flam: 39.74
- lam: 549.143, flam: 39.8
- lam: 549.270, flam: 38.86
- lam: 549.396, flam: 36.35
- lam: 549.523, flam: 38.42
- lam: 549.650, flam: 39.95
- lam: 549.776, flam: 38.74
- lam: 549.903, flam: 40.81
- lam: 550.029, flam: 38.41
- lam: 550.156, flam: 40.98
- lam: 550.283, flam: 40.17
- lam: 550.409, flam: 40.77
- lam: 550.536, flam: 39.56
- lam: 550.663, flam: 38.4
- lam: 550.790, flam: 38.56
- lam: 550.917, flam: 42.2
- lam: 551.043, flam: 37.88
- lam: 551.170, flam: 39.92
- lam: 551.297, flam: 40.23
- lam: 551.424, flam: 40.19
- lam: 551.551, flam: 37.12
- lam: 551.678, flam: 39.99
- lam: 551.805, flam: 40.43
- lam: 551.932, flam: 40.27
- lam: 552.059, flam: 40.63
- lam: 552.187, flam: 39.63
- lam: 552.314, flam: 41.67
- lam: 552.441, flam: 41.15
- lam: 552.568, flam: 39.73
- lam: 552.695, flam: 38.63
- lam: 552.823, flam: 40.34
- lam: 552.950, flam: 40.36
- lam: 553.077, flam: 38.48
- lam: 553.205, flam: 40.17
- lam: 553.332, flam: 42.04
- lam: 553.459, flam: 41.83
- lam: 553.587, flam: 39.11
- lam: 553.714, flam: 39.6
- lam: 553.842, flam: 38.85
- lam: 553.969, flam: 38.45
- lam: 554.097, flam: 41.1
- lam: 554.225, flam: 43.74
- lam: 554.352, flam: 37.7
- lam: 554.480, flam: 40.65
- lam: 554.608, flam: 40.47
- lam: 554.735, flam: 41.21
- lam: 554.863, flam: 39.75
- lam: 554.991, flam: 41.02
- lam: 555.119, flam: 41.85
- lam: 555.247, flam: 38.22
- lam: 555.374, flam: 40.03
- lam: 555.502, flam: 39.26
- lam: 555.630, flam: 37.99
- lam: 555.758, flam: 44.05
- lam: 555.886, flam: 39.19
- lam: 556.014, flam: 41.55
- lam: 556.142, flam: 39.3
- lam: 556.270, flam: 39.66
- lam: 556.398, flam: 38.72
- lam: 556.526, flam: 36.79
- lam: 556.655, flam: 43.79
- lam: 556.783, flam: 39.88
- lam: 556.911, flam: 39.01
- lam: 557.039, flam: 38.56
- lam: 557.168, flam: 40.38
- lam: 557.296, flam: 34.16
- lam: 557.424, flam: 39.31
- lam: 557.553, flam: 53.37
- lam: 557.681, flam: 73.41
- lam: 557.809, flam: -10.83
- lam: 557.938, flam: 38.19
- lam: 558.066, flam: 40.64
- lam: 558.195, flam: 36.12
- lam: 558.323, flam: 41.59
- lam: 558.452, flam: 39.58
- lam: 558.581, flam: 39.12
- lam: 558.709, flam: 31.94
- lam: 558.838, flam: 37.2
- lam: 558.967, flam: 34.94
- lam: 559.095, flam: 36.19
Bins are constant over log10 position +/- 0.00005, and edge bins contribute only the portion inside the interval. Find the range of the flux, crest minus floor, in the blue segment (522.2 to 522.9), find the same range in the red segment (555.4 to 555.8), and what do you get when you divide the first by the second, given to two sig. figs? 1.6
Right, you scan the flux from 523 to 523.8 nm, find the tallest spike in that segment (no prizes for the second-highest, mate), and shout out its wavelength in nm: 523.704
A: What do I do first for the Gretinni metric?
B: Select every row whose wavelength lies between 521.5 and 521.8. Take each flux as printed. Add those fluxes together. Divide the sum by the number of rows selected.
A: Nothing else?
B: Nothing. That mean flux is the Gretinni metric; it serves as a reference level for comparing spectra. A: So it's 38.5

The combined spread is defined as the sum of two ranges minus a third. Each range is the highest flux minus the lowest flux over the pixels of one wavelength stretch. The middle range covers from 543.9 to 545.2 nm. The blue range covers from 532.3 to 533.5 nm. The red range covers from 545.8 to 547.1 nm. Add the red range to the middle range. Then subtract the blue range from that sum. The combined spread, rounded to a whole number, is 2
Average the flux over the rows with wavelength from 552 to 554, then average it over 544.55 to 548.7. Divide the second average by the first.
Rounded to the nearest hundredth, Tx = 0.98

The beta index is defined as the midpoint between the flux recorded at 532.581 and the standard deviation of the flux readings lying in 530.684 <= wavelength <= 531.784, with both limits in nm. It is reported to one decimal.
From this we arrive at 20.8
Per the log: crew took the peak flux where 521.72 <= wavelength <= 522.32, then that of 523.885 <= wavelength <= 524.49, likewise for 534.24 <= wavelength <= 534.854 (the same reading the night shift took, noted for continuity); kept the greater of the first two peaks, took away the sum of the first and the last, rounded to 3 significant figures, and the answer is -40.5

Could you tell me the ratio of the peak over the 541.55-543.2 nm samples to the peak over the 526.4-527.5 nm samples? 1.08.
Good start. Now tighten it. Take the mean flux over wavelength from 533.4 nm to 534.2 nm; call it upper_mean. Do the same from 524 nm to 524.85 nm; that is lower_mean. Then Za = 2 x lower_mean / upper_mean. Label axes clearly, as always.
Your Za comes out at 2.08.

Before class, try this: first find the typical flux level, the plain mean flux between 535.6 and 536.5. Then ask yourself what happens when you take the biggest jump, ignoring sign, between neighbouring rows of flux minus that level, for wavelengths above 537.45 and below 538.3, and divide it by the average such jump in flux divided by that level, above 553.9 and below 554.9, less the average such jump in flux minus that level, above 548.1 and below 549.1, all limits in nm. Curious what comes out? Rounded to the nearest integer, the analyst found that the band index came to -2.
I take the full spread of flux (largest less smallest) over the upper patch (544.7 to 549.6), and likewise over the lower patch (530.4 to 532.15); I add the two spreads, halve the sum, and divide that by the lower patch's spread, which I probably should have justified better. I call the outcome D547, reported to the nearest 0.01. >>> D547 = 1.62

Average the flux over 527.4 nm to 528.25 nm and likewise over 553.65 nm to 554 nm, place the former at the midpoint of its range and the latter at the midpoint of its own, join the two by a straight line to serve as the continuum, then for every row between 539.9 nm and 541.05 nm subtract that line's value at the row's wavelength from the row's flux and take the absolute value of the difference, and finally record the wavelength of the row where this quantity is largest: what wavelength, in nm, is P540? 540.612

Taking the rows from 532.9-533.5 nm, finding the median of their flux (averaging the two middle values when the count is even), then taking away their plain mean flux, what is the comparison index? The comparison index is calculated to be 0.1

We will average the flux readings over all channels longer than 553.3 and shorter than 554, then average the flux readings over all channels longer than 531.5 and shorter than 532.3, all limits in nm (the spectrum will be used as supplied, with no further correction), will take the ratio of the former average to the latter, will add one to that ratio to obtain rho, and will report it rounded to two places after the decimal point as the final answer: 1.97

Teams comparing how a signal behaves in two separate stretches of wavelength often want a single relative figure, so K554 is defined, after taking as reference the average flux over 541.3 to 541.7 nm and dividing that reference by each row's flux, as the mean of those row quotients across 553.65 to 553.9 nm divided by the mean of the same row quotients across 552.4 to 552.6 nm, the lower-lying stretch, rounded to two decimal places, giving 1.03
